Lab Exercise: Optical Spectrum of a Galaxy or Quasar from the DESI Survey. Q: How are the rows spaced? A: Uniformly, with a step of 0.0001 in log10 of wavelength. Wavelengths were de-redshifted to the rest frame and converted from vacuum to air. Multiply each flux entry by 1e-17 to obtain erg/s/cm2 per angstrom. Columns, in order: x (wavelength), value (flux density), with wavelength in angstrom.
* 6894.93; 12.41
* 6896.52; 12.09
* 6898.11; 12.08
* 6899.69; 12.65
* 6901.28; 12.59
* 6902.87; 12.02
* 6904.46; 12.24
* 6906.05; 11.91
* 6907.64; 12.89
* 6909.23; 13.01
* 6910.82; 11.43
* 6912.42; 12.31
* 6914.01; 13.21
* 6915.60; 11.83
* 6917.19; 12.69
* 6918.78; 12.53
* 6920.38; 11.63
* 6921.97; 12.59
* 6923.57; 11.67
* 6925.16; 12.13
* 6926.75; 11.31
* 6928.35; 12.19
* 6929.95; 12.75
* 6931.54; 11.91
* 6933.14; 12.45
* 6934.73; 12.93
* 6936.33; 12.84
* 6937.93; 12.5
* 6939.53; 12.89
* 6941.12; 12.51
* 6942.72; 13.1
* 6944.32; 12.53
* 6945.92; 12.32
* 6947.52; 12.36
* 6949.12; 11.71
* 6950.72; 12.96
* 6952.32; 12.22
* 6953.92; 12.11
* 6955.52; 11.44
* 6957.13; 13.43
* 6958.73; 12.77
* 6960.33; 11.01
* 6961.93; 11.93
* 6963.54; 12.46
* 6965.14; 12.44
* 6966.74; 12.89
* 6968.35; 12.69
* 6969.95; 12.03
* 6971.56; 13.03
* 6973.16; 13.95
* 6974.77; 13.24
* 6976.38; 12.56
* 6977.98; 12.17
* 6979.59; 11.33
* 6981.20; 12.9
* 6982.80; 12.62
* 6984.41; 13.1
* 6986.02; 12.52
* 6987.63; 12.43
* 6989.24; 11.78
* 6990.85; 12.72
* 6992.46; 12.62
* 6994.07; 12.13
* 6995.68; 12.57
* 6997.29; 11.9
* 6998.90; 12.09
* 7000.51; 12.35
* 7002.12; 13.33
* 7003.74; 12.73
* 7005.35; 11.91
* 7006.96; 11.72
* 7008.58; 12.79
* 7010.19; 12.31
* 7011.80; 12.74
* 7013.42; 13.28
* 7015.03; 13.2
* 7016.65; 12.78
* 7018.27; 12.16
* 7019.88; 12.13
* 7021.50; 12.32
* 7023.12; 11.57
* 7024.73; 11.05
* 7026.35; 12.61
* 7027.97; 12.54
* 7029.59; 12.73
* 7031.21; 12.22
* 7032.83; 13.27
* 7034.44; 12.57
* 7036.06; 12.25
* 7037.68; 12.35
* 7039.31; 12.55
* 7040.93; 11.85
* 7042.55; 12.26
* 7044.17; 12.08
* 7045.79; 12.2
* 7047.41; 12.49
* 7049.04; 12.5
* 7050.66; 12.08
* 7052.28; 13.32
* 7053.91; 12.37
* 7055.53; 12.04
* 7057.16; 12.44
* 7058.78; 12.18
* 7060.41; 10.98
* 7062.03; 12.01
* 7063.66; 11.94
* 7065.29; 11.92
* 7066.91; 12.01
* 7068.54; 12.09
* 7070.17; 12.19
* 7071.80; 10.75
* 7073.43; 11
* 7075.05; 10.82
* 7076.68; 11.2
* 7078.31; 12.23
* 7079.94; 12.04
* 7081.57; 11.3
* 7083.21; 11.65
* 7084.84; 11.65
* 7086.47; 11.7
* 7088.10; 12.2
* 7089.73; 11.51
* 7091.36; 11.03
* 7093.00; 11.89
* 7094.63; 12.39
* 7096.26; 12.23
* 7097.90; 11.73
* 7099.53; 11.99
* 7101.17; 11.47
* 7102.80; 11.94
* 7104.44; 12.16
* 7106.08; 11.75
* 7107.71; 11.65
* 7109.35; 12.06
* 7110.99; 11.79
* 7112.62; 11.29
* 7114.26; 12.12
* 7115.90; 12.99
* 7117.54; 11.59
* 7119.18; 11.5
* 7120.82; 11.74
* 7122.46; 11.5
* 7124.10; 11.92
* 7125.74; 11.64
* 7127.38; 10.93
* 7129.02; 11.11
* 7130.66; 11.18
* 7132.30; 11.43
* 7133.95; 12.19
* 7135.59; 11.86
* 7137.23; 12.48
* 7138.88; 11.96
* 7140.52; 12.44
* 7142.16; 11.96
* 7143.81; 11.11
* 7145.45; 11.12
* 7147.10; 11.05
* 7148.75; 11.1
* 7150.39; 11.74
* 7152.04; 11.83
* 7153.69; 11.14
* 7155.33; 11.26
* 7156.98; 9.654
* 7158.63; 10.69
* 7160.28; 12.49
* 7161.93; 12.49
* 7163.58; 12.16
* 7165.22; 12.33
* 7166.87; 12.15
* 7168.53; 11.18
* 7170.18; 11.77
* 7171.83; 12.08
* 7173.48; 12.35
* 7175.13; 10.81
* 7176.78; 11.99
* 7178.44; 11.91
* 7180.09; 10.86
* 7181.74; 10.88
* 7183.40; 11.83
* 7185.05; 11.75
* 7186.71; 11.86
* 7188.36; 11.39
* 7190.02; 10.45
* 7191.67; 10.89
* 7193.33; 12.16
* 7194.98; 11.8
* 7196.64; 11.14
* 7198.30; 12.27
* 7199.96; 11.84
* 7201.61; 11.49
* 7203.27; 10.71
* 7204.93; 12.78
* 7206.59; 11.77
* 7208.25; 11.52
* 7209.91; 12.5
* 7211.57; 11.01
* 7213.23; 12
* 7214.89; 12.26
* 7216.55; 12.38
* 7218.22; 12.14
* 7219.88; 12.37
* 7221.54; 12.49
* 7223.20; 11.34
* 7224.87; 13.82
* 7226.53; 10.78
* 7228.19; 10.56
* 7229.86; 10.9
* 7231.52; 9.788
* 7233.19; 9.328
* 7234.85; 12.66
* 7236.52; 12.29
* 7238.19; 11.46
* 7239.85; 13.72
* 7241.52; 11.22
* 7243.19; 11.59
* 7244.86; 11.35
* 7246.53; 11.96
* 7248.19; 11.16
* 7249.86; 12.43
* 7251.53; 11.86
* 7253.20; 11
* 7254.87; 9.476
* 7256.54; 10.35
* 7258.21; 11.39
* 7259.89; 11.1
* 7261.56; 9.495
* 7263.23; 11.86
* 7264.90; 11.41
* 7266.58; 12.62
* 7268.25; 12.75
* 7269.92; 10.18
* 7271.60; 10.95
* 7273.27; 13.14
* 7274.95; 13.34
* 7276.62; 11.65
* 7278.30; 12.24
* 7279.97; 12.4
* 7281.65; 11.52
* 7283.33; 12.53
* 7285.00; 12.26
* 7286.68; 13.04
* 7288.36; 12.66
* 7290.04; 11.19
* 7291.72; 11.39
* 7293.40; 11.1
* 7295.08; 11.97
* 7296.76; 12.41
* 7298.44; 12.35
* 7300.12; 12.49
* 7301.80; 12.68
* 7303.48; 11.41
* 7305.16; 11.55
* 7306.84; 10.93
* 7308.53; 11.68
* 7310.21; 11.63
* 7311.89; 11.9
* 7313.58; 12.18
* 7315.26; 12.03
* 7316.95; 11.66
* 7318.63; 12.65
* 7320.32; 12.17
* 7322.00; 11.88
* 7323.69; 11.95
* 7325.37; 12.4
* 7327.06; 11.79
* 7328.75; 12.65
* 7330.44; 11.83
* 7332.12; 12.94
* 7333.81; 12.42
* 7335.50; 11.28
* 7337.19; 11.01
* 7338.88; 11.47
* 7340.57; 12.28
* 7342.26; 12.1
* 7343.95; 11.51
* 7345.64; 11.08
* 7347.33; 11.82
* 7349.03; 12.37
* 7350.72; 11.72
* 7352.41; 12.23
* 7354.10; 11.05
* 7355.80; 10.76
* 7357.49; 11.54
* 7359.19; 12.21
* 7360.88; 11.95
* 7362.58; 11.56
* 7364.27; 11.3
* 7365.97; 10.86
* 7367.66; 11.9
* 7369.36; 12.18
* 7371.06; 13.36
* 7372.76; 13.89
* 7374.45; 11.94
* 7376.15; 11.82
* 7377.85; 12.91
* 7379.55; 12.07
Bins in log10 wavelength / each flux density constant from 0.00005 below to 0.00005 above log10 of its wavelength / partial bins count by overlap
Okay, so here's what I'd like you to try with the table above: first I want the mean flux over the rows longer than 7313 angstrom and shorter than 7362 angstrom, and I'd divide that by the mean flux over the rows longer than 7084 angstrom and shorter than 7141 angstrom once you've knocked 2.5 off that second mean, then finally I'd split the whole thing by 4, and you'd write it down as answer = 0.320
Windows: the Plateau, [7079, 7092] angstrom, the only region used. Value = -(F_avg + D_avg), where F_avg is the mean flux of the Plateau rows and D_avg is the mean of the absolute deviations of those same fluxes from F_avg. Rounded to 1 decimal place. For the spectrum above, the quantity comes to -11.9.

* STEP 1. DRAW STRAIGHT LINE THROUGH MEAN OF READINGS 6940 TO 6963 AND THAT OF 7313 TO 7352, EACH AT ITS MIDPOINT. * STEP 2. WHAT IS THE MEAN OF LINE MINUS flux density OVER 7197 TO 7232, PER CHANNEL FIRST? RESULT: 0.32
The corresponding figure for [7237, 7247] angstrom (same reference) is 0.16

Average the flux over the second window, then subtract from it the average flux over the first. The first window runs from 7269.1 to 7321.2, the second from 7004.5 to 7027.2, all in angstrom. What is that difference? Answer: 0.35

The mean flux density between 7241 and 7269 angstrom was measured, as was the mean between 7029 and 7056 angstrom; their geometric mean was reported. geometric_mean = 11.9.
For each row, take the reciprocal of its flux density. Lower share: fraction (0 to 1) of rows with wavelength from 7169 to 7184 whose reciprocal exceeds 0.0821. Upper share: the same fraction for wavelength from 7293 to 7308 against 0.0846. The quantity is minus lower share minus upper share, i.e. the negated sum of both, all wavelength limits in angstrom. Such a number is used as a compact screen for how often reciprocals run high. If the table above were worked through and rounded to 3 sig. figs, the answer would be -1.33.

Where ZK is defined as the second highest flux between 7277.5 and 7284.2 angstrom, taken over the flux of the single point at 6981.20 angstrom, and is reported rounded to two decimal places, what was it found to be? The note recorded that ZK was 0.96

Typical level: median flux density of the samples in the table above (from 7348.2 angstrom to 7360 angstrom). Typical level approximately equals 11.7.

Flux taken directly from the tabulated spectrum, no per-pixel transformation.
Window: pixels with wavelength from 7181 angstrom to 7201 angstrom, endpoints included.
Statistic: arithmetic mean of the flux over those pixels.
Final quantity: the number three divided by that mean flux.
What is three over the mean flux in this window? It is 0.260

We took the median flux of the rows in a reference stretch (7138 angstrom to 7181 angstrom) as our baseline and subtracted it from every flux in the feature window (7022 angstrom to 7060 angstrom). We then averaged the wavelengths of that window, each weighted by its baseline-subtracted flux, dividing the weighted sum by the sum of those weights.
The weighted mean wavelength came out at 7042.6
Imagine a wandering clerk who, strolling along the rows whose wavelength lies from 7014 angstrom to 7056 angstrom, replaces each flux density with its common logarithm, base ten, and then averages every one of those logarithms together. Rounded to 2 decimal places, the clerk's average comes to 1.09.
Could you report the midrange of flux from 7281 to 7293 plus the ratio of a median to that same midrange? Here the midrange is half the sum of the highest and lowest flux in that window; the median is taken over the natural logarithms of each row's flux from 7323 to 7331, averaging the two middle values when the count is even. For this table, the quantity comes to 12.3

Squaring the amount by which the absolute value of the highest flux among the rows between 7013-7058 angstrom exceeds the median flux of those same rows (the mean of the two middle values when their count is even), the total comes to 0.9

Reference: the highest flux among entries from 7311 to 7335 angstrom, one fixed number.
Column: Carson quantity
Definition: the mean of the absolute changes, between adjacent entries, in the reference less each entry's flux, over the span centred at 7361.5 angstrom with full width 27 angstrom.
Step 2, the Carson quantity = 0.69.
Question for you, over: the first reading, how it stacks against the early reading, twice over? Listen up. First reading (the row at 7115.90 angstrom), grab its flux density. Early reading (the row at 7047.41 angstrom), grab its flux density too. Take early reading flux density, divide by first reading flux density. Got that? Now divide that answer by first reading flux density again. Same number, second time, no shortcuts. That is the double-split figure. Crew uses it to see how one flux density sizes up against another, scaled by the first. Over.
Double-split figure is 0.074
